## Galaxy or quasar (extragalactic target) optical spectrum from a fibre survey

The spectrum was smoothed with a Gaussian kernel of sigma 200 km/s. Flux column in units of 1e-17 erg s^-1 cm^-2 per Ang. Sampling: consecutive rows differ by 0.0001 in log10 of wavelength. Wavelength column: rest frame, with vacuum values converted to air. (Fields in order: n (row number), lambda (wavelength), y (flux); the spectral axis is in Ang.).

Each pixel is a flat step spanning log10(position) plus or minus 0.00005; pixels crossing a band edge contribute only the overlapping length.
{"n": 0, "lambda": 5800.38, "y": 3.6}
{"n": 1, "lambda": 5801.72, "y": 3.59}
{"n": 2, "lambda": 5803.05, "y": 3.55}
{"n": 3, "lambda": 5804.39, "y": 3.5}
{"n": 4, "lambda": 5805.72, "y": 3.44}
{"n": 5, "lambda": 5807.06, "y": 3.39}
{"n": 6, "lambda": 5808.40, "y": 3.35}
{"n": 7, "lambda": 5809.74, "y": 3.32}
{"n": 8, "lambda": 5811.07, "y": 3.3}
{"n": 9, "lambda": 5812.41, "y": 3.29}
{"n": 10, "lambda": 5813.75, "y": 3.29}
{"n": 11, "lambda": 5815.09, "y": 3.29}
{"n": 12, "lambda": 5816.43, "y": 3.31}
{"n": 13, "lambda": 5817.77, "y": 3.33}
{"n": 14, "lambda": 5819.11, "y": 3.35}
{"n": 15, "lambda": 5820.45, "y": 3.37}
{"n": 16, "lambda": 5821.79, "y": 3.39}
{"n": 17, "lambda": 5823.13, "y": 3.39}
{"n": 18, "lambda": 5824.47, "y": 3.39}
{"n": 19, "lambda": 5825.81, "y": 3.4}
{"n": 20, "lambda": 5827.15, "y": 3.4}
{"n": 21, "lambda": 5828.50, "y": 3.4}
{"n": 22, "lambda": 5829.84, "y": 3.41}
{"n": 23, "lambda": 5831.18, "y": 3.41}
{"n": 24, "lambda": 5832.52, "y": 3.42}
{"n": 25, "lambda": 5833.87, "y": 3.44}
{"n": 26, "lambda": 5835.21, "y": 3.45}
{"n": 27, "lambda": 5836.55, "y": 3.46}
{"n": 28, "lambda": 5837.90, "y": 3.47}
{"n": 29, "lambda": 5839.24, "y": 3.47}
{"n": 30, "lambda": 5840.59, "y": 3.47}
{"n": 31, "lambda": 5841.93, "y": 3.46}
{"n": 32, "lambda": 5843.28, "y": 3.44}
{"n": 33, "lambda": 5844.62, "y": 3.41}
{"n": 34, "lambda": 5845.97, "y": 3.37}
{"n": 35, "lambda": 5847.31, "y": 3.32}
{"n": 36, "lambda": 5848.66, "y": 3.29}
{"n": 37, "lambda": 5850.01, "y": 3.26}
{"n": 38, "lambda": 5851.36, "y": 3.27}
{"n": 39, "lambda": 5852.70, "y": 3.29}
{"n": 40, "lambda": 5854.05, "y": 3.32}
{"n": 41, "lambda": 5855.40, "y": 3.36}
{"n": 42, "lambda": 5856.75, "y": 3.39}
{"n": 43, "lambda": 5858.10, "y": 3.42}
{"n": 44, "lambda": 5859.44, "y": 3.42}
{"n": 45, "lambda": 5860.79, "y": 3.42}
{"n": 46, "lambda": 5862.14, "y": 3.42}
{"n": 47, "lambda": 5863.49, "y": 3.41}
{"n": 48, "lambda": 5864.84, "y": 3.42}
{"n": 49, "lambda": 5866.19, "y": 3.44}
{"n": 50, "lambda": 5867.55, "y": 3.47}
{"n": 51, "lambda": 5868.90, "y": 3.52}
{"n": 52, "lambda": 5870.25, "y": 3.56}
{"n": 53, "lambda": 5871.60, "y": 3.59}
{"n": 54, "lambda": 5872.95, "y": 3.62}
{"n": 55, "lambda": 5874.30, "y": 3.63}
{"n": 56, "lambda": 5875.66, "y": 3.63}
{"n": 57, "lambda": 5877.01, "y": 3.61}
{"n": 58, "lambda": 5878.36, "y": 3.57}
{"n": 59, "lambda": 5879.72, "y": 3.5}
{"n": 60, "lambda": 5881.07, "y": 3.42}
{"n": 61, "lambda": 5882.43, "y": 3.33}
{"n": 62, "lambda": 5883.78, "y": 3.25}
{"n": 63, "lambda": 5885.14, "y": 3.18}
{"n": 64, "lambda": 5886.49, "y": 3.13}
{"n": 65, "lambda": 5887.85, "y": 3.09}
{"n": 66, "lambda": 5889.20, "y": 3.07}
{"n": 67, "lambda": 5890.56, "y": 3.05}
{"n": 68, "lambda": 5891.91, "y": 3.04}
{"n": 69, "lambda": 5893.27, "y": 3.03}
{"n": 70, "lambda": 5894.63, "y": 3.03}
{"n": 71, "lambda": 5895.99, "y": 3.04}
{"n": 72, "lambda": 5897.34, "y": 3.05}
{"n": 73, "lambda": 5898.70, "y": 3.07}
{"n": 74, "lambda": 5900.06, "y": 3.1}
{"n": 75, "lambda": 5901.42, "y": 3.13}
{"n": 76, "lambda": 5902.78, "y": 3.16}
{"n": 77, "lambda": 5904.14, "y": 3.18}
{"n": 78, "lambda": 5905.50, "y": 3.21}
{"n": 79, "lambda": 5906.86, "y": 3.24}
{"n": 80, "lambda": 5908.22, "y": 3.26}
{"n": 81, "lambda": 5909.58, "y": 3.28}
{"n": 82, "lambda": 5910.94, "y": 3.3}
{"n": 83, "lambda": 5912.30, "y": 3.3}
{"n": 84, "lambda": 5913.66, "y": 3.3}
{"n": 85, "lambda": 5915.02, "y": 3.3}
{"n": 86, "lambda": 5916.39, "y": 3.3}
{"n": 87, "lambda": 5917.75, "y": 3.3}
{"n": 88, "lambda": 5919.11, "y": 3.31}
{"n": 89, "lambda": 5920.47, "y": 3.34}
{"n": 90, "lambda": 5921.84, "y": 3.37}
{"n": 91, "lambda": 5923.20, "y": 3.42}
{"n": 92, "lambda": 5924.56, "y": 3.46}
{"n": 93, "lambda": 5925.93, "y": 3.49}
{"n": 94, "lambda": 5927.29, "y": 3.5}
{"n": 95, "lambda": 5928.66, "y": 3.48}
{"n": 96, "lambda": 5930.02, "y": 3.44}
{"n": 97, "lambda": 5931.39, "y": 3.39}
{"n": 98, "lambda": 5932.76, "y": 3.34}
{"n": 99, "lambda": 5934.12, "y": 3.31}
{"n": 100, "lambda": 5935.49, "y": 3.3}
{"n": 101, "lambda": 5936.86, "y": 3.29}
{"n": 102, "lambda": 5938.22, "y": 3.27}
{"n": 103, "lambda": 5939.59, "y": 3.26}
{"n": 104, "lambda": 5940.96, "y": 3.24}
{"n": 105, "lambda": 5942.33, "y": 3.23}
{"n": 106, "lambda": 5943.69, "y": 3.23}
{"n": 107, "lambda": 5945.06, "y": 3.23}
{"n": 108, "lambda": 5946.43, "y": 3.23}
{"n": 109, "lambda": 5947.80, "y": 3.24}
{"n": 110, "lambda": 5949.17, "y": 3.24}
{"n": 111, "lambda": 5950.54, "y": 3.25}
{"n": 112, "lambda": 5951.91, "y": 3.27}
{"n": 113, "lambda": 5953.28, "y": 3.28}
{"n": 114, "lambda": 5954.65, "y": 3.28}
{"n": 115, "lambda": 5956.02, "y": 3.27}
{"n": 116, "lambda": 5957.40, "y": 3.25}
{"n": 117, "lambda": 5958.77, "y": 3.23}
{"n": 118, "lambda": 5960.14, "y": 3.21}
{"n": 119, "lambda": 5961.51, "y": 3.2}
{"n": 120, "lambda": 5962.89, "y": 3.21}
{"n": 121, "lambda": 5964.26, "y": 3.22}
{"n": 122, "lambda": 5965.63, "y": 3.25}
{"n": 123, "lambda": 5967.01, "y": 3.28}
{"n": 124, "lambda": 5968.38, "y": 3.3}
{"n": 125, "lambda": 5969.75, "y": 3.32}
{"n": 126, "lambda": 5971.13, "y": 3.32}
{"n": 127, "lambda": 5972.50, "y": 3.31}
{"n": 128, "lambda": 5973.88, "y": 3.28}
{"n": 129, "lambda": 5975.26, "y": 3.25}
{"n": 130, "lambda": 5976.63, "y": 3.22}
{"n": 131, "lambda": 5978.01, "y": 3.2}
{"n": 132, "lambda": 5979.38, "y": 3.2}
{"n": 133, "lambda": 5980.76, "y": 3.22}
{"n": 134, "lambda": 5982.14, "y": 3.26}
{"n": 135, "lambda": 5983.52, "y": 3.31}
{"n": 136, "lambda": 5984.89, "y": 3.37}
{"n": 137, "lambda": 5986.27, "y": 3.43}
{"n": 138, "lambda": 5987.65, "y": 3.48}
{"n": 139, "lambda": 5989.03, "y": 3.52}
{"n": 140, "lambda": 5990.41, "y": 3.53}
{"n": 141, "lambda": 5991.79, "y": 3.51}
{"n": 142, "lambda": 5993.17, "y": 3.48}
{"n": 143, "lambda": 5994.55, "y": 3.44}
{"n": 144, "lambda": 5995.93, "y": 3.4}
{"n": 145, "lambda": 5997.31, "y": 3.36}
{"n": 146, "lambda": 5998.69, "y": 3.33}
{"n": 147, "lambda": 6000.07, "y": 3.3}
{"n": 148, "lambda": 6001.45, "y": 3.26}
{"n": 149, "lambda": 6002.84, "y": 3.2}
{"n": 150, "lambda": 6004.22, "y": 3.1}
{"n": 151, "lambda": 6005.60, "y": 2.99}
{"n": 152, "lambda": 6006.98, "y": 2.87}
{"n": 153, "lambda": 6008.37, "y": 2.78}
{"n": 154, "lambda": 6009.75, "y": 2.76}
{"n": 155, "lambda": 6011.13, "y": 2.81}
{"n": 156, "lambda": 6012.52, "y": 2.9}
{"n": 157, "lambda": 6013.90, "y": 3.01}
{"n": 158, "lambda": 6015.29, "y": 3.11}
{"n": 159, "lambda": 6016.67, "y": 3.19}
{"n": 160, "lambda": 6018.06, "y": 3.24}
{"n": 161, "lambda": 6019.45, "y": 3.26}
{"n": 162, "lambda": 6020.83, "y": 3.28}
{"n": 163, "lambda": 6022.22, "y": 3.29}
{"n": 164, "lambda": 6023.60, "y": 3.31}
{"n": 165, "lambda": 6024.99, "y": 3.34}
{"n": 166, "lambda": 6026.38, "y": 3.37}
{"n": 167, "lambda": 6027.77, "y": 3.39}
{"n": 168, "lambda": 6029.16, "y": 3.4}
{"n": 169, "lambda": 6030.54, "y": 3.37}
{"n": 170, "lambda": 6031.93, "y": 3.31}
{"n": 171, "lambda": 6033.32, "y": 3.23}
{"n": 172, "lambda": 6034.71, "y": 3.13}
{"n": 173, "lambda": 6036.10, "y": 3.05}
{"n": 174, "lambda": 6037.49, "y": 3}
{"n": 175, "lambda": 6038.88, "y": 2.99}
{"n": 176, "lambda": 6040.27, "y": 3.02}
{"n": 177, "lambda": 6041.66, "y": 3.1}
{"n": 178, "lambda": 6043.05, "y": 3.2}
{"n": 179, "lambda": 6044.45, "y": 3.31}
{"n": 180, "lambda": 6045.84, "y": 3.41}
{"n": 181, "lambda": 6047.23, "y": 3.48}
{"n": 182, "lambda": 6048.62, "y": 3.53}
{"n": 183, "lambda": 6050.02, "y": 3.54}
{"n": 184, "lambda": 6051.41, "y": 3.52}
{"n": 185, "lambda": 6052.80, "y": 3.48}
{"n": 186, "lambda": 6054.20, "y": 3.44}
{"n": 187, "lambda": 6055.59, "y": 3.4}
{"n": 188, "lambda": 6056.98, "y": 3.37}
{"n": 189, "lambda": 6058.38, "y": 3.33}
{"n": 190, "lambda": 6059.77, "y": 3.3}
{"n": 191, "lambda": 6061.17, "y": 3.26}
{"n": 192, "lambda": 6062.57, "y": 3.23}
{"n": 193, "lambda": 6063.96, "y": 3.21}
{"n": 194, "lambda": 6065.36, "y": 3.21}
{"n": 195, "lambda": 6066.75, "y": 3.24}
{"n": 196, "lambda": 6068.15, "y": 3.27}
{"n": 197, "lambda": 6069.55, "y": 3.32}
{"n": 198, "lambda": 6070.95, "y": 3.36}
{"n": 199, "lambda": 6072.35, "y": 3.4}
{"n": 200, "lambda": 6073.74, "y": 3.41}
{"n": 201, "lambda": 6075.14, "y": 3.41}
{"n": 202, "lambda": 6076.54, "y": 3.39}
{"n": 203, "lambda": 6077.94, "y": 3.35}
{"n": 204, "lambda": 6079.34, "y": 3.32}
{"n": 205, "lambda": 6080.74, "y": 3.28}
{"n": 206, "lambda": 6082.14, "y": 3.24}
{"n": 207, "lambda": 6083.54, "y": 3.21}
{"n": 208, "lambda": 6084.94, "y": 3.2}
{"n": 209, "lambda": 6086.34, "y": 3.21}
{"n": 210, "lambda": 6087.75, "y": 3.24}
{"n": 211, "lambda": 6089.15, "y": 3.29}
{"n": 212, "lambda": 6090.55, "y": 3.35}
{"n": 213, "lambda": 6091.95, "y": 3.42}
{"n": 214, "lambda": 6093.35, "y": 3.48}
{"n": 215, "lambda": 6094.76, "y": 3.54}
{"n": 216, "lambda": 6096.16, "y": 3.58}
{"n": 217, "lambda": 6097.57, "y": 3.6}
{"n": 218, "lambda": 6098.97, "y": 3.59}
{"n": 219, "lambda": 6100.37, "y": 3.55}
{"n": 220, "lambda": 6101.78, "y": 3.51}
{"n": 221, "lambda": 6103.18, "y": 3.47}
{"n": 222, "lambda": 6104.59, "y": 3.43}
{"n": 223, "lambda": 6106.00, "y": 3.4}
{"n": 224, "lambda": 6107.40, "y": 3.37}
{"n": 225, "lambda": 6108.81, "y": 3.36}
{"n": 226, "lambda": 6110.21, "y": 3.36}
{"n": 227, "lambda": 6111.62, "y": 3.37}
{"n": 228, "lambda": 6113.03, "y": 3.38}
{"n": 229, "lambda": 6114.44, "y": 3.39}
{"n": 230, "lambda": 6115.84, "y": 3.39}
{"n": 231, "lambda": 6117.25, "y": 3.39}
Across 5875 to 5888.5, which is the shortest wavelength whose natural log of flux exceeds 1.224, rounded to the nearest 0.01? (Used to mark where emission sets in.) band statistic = 5875.66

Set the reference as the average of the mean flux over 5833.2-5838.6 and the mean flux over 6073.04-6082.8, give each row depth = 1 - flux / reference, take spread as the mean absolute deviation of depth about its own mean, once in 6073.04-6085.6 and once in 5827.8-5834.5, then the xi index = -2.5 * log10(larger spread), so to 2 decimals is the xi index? 4.20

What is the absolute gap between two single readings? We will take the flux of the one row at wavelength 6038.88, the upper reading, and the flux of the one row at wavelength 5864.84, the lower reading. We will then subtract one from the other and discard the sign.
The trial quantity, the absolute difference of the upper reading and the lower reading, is 0.43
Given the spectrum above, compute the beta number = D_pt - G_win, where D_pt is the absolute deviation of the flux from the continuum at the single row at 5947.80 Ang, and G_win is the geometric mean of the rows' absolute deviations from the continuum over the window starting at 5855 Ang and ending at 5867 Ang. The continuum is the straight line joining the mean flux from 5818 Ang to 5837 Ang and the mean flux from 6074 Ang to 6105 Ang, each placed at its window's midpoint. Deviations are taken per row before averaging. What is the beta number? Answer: 0.14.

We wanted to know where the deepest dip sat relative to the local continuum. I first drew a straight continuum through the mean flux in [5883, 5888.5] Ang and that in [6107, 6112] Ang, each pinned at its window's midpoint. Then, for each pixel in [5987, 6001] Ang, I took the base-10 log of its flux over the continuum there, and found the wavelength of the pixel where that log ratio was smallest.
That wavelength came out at 6000.07 Ang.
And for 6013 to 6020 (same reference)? 6013.90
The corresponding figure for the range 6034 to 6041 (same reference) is 6038.88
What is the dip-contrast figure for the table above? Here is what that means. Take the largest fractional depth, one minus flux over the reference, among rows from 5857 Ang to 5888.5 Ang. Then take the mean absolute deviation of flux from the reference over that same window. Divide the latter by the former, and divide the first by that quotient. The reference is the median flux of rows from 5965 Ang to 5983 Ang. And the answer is 0.013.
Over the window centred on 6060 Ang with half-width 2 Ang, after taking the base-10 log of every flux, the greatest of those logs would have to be 0.522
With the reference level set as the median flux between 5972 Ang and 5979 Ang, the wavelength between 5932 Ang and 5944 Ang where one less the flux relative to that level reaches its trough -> 5932.76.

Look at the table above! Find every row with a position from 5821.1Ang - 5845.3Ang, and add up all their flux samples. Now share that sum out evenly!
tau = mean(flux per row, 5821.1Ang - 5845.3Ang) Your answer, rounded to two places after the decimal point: 3.43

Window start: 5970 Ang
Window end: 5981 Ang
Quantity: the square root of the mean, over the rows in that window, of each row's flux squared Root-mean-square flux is 3.25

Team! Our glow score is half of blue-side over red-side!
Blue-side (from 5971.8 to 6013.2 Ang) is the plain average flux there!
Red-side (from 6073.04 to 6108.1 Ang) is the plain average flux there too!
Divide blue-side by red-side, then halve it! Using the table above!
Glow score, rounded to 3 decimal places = 0.477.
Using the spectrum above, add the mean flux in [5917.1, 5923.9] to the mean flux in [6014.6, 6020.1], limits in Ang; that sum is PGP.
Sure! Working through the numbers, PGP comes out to 6.55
